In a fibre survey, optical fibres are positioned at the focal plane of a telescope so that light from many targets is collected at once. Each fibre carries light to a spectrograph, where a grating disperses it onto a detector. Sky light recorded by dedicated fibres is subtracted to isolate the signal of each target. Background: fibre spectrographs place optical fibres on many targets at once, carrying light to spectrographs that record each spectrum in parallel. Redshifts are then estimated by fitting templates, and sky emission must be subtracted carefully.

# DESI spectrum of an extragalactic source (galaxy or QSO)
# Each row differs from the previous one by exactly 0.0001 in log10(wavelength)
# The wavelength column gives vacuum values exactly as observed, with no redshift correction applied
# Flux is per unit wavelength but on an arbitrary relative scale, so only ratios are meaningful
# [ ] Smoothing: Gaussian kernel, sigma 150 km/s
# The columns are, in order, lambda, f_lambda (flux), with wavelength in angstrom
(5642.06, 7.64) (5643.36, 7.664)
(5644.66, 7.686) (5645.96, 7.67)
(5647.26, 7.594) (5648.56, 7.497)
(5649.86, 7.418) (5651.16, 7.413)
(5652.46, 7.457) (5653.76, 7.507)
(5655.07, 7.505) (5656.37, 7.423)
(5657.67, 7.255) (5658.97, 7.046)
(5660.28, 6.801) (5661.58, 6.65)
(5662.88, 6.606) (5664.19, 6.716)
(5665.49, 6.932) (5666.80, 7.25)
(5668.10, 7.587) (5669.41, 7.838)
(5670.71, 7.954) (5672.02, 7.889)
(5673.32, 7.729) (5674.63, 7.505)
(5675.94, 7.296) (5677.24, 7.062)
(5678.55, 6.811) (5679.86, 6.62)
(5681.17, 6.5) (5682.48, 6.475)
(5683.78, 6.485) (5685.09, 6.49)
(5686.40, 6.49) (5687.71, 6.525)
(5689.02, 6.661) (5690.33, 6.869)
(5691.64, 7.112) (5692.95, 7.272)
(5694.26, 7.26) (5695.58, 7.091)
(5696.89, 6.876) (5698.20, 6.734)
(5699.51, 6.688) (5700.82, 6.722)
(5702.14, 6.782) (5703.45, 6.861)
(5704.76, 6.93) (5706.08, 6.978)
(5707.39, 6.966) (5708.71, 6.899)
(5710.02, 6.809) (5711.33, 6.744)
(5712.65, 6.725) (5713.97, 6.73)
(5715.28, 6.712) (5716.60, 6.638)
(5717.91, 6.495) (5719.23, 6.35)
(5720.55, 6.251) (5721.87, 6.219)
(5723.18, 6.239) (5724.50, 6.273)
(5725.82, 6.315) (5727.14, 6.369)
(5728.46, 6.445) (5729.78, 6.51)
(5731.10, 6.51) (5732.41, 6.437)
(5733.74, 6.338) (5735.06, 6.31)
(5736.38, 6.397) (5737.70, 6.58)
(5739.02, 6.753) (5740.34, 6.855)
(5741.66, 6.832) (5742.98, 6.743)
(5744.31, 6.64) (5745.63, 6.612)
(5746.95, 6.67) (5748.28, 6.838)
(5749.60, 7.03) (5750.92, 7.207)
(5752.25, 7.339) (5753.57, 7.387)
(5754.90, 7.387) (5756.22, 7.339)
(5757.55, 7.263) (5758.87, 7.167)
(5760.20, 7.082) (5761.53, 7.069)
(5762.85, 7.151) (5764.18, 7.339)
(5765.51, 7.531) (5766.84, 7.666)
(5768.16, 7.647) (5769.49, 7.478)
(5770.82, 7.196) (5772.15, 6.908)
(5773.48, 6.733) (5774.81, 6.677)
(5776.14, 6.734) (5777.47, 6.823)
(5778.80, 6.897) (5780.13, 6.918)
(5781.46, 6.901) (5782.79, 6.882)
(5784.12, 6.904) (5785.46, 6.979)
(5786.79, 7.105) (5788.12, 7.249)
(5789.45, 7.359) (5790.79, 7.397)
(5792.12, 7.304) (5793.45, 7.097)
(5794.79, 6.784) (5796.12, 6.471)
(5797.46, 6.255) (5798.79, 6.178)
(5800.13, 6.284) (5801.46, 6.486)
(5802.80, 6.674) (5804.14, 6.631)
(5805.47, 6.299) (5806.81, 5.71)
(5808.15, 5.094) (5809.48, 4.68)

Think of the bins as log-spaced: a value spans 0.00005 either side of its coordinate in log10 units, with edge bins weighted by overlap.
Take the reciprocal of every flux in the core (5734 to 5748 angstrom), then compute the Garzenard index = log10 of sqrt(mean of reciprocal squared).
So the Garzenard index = -0.822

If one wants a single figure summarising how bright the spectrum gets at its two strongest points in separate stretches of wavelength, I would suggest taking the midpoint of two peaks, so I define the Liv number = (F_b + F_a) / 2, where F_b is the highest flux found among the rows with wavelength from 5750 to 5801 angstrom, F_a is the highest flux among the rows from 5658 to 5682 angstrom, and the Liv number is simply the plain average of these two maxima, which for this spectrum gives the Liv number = 7.8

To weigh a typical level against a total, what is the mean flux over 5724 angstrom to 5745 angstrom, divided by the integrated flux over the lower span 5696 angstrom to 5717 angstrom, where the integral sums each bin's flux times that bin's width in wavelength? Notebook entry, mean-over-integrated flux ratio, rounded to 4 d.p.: 0.0456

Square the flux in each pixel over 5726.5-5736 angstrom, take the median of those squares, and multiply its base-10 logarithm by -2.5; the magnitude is -4.043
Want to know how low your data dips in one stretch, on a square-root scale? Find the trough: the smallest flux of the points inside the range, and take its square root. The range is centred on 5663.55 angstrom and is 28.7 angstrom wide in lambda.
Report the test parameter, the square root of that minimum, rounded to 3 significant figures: 2.57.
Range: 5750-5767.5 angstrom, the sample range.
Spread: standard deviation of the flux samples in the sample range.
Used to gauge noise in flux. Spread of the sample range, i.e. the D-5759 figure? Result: 0.17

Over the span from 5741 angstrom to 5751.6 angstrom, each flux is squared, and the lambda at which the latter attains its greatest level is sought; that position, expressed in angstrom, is 5750.92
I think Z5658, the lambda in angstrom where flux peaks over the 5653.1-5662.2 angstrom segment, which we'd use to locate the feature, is 5653.76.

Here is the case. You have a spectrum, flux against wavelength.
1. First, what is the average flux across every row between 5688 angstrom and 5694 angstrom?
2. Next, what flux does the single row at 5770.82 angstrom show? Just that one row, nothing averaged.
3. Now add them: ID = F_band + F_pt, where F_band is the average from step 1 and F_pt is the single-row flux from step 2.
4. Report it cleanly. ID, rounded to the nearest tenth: 14.2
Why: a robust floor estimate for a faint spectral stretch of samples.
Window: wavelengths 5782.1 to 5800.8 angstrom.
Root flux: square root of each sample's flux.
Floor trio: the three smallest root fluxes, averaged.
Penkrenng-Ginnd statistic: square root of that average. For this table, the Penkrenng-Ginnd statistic 1.58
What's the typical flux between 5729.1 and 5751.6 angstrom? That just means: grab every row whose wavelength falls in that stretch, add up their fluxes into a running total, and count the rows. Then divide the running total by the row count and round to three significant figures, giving 6.66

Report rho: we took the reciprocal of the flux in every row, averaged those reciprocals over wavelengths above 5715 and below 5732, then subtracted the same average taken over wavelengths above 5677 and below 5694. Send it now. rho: 0.007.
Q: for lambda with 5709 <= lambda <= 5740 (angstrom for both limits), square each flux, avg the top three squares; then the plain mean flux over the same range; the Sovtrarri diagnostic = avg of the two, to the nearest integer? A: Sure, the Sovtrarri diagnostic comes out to 26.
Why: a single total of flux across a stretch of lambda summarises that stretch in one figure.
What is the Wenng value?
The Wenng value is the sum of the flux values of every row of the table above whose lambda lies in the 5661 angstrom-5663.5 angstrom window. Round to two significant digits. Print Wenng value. 13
